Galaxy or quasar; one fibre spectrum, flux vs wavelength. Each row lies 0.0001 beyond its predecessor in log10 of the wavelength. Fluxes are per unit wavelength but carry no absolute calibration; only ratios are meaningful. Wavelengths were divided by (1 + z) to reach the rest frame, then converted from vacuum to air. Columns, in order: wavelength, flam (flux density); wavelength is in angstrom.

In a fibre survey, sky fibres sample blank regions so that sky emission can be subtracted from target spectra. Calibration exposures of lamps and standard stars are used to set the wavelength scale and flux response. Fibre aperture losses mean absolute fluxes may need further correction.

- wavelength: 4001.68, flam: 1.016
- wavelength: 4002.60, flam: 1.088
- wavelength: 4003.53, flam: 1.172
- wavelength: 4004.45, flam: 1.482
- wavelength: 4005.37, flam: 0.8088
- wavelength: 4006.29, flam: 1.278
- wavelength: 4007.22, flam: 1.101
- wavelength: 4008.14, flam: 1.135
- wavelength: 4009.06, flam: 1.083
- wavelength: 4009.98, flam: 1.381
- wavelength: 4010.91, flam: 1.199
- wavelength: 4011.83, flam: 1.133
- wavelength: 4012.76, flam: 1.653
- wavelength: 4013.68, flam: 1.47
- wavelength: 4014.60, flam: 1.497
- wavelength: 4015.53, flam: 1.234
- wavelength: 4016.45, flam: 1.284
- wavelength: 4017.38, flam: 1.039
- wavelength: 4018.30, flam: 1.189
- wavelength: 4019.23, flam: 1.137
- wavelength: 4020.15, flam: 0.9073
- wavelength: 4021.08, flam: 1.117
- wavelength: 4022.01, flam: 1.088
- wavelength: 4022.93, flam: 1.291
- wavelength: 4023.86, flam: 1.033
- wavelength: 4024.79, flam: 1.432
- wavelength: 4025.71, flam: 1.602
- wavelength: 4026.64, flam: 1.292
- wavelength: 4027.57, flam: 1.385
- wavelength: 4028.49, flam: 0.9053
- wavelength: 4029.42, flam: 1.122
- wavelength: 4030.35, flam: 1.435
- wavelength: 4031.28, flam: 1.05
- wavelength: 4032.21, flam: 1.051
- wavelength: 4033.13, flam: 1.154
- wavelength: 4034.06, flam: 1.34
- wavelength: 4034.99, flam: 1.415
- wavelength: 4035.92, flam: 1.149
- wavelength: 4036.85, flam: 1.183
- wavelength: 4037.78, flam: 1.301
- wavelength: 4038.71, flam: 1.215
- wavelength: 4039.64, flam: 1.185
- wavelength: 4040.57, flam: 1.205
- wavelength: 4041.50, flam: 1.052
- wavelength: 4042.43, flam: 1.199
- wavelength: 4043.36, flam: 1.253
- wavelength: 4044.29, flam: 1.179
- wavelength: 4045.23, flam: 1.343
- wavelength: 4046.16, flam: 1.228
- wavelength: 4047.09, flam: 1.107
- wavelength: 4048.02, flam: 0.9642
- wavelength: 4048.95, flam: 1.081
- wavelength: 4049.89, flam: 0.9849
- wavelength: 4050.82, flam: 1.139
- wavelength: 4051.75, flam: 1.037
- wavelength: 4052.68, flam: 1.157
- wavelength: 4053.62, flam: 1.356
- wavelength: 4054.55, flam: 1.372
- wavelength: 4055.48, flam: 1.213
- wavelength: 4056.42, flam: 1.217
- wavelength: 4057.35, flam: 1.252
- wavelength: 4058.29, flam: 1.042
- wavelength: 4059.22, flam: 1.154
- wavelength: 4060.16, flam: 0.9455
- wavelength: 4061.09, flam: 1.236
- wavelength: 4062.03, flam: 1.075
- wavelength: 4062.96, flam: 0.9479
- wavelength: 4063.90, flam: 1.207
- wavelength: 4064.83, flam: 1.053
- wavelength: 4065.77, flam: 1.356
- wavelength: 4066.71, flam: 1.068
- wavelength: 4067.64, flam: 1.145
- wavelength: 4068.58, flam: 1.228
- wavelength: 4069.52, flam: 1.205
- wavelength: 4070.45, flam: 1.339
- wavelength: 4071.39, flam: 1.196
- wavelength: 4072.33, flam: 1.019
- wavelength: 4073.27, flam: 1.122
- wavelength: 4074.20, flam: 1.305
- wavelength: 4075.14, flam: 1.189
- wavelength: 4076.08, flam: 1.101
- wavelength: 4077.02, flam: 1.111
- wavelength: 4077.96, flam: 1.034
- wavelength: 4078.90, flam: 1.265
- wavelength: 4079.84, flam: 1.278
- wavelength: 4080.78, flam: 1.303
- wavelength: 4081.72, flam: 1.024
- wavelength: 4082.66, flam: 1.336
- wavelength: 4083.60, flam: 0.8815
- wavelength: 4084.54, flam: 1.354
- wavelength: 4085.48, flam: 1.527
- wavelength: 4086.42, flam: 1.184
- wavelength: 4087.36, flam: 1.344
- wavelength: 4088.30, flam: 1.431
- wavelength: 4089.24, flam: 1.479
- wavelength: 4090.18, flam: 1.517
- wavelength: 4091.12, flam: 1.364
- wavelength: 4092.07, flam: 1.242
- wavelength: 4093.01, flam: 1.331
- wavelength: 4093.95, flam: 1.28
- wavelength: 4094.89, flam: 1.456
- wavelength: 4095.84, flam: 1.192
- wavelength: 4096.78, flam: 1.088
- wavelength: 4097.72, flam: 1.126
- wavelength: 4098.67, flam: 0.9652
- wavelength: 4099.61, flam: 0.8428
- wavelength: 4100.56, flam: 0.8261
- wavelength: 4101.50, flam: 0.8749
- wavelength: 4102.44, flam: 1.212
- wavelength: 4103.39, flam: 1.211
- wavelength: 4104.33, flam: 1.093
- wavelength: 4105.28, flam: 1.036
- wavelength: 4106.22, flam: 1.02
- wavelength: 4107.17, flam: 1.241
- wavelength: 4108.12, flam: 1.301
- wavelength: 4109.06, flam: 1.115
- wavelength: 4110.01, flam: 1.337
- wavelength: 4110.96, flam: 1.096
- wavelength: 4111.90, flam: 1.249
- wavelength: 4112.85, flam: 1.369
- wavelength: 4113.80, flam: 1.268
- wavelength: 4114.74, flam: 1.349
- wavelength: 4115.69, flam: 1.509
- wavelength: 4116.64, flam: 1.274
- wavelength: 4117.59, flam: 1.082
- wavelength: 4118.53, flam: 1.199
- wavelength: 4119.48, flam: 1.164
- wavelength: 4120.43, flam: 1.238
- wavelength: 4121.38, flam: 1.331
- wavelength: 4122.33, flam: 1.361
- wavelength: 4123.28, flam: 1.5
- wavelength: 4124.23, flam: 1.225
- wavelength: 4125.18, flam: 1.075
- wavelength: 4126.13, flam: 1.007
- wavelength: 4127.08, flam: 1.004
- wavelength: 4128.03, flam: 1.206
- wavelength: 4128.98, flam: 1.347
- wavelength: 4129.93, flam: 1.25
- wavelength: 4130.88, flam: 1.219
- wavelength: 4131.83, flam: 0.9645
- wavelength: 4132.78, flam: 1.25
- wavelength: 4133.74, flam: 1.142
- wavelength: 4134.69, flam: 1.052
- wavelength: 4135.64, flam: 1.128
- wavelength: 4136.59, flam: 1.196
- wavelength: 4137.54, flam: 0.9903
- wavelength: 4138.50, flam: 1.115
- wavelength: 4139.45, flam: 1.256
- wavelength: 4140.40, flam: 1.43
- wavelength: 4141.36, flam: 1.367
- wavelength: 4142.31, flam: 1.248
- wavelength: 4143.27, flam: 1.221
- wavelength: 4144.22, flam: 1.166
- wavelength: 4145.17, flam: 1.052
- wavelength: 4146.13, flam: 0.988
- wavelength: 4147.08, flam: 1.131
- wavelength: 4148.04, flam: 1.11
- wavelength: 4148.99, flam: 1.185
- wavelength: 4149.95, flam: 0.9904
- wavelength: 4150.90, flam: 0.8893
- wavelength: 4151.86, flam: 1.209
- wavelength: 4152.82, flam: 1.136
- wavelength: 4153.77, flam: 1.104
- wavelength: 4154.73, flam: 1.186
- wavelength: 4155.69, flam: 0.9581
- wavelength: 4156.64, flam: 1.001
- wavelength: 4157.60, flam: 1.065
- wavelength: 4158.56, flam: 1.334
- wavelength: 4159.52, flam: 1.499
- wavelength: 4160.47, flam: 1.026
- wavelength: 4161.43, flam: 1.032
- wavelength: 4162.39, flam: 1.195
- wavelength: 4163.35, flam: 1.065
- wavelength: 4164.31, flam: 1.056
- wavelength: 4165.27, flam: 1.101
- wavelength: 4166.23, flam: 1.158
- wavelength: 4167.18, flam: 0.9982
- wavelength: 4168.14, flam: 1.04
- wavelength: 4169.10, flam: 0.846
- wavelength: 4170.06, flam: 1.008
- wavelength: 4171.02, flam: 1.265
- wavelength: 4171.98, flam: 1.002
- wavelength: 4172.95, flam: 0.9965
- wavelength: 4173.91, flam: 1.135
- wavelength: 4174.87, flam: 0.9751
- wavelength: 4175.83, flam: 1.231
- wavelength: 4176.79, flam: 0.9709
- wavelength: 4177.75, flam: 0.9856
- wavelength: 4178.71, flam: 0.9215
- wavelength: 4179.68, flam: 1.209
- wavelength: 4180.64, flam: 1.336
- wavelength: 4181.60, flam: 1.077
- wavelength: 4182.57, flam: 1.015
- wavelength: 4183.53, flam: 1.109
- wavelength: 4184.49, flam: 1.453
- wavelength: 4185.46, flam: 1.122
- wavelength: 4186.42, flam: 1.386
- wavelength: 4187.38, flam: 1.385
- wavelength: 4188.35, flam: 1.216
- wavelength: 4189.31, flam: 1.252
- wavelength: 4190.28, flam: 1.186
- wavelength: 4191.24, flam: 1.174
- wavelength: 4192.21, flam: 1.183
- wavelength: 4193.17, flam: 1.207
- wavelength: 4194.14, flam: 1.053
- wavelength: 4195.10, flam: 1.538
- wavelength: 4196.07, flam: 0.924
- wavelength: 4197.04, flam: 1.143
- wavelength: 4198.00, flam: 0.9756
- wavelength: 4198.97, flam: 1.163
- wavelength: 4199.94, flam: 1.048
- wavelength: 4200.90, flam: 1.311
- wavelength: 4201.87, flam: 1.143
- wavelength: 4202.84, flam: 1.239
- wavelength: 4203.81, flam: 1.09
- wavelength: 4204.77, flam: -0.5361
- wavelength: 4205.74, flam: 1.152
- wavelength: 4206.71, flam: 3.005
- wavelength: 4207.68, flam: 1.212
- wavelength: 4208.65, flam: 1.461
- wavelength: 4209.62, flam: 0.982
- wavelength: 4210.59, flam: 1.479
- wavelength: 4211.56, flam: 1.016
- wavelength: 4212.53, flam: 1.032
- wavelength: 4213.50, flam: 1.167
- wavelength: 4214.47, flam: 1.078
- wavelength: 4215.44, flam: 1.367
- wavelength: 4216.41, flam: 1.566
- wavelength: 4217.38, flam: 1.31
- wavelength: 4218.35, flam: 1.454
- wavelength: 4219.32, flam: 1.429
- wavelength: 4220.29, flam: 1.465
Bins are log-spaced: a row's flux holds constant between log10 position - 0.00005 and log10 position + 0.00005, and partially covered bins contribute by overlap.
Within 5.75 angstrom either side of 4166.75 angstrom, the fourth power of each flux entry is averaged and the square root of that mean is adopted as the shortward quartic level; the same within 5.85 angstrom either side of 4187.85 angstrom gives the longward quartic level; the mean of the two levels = 1.35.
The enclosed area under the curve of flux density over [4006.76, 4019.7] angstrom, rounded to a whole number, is 16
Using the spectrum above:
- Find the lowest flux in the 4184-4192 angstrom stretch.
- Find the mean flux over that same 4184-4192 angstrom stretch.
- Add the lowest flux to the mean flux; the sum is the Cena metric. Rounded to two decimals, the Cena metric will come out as 2.39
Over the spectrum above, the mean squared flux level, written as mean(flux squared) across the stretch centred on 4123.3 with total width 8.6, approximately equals 1.49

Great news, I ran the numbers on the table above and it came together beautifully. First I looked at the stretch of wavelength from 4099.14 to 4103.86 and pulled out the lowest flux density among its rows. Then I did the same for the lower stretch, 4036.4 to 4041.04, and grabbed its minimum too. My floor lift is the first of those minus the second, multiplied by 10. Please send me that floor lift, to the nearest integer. -4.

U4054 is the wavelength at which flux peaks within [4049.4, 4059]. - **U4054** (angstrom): 4054.55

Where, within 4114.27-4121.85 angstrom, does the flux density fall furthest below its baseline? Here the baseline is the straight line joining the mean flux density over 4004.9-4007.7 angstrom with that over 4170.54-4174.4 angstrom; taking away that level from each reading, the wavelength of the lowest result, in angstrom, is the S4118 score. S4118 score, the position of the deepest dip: 4117.59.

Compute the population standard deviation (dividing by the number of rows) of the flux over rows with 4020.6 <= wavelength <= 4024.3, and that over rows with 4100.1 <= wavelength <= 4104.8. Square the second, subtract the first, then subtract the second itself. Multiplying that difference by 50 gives -11.7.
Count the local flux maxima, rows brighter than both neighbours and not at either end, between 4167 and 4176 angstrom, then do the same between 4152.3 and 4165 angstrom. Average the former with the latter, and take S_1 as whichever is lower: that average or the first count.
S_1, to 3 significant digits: 3.00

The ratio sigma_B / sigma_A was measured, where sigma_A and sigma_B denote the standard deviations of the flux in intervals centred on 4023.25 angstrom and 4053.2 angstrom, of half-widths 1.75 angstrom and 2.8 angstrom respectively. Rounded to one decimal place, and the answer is 0.7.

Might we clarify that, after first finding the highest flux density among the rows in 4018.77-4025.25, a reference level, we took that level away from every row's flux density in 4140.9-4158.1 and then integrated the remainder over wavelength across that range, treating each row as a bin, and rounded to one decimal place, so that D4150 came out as -5.5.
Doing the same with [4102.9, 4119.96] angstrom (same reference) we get -3.7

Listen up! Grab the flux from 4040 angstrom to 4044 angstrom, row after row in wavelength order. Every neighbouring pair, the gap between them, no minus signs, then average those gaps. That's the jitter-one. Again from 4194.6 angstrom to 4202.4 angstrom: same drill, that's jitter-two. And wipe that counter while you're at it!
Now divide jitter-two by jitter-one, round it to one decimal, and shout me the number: 2.1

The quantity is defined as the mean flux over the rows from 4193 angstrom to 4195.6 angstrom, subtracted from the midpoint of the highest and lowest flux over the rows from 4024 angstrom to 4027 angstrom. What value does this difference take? 0.18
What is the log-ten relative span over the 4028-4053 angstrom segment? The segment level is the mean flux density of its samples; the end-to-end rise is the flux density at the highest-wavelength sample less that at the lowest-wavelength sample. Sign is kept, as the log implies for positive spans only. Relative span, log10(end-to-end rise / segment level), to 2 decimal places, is -0.67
